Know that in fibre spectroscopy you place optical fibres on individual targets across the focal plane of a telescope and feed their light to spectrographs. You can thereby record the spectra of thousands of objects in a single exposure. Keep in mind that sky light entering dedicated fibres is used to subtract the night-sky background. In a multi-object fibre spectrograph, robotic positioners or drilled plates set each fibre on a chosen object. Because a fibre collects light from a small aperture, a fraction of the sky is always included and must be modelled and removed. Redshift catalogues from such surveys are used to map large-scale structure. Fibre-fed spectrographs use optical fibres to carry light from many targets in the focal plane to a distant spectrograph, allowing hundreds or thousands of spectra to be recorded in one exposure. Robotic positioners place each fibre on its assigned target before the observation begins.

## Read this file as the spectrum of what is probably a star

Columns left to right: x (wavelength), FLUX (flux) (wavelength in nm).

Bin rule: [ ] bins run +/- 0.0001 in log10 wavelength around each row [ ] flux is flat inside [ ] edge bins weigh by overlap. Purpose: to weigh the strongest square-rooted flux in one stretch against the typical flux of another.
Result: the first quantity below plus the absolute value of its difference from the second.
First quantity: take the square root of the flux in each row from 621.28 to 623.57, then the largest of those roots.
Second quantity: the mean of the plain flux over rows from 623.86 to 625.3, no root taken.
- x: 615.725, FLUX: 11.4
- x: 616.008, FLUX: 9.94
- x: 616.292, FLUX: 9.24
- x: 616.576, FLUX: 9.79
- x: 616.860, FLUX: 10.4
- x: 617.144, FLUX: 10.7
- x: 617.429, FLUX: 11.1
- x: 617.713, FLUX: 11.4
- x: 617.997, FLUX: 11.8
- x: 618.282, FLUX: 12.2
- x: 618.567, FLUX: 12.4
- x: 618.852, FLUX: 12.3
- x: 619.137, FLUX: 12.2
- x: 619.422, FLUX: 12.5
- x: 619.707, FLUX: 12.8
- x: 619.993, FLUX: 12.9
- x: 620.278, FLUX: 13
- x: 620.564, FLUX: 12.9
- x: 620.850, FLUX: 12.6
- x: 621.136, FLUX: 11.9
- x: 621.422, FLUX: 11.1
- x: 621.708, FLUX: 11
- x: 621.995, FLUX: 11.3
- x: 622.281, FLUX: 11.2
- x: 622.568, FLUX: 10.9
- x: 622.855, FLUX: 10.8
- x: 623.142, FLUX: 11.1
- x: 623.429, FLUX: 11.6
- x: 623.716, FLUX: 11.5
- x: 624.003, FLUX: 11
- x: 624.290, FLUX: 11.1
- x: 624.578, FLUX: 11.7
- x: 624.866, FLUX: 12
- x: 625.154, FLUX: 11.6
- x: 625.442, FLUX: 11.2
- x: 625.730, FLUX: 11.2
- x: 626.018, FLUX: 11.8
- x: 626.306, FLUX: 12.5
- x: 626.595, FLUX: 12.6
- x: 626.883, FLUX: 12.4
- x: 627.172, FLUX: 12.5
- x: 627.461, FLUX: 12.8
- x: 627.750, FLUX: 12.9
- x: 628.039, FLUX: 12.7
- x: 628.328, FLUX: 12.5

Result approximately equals 11.5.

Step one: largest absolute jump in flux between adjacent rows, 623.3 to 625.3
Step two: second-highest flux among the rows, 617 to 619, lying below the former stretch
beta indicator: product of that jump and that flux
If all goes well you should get 7.4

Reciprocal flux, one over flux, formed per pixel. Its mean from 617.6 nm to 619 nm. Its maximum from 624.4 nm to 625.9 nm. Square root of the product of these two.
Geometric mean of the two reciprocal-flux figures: 0.0862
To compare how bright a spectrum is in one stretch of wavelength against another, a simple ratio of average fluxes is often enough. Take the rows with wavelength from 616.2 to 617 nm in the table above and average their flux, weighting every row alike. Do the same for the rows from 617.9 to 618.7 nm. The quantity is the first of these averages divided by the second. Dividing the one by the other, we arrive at 0.81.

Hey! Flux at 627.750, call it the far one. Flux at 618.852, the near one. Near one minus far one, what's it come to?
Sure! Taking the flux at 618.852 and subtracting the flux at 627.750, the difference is -0.6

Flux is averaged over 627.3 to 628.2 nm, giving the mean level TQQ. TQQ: 12.8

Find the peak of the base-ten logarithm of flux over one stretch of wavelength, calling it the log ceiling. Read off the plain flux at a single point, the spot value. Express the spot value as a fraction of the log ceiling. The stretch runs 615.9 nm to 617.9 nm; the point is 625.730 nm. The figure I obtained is 10.6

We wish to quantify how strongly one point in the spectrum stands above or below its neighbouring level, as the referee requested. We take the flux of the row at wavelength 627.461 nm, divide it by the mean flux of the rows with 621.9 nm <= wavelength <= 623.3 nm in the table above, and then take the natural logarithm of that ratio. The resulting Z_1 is 0.15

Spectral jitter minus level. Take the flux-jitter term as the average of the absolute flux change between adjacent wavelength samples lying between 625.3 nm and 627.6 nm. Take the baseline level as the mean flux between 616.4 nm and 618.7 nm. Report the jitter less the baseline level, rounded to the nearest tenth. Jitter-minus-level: -10.9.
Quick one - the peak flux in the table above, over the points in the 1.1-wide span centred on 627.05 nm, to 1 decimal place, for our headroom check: 12.8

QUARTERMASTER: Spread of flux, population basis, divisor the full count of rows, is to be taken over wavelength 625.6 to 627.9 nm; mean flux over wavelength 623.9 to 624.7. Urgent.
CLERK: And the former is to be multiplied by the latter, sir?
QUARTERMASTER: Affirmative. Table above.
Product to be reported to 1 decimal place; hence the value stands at 6.0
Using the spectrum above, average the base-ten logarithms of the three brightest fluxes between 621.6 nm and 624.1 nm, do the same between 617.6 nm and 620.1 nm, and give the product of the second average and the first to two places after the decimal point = 1.17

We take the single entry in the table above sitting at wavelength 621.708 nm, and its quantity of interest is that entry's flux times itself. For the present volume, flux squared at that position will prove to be 121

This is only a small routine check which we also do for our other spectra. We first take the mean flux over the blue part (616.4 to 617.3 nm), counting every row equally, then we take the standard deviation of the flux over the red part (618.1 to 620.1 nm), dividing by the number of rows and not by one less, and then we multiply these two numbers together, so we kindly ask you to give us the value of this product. 2.7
